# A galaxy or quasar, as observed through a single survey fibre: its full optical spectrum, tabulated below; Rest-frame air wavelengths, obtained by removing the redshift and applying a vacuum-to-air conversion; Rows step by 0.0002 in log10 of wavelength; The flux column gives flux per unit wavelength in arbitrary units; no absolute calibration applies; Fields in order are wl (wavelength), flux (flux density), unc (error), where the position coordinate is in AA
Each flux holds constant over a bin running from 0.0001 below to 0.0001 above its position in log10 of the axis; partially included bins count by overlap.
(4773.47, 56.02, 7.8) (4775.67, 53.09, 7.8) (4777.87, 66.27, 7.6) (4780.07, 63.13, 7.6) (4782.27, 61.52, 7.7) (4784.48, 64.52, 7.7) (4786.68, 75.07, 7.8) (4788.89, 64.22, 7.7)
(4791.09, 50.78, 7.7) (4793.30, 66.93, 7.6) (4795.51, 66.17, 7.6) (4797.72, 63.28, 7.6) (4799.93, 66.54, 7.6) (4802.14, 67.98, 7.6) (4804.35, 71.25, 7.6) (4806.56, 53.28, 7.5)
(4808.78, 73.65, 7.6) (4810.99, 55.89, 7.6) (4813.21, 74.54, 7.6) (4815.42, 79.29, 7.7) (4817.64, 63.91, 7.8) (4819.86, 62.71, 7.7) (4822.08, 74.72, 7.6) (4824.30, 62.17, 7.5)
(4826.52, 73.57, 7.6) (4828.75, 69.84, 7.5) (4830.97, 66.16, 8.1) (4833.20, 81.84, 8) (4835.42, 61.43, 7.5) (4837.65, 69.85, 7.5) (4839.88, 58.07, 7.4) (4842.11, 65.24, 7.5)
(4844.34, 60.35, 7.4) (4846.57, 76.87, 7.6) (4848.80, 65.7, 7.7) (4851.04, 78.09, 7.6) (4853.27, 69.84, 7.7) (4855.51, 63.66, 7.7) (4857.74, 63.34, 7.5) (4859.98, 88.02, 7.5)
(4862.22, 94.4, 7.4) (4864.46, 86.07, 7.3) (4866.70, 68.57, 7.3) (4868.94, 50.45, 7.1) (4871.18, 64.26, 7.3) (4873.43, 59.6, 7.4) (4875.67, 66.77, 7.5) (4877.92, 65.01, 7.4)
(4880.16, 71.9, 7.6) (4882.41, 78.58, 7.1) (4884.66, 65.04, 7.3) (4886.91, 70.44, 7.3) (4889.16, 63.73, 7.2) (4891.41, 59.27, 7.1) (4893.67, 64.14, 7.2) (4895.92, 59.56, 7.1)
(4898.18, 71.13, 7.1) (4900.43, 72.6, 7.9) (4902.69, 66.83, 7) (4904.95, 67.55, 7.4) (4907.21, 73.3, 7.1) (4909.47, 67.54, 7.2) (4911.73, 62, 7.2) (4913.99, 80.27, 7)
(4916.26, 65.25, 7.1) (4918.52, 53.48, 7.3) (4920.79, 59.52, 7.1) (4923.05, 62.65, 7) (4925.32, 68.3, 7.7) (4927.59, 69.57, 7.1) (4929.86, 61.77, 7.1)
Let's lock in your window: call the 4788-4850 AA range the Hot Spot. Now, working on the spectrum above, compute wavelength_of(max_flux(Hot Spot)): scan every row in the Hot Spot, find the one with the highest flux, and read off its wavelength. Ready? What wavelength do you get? 4833.20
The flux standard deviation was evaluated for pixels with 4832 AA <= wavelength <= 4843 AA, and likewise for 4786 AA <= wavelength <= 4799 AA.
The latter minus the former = -1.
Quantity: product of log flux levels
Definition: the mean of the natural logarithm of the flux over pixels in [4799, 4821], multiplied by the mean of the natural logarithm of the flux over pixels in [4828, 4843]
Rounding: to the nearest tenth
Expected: 17.7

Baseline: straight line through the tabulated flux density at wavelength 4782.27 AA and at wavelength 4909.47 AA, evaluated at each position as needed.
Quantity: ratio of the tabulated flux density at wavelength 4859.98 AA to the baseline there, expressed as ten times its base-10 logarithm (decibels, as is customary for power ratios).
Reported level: 1.3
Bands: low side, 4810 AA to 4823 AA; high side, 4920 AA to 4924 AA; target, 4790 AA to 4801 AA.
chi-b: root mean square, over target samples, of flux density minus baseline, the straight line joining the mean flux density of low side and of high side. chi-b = 9.6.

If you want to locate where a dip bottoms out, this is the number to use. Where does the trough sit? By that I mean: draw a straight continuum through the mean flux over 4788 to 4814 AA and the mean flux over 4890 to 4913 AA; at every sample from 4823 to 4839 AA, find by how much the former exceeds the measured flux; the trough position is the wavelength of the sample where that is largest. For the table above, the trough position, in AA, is 4835.42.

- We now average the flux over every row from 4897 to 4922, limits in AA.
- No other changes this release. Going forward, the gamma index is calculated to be 67.2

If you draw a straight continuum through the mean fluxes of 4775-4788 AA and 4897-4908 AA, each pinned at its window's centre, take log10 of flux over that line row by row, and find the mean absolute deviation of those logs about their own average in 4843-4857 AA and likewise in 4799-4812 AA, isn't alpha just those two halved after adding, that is 0.0424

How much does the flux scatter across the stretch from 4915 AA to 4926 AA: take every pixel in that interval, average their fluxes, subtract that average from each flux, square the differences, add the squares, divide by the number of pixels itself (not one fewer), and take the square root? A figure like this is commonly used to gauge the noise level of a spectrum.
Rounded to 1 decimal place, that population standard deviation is 5.1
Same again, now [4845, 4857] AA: 5.8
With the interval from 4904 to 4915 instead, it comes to 6.2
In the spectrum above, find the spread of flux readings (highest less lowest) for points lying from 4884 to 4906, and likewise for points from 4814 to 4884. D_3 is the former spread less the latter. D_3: -31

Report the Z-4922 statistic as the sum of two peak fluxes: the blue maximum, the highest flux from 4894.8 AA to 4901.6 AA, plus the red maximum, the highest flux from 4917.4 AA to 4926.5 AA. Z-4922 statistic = 141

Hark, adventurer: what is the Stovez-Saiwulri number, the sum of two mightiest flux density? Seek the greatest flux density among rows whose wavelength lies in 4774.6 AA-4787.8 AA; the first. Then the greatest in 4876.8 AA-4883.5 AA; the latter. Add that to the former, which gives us 154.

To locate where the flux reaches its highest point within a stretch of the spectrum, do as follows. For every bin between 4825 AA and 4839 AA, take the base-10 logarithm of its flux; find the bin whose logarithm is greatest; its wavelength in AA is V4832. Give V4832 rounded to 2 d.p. 4833.20 AA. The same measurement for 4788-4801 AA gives 4793.30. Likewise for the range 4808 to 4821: 4815.42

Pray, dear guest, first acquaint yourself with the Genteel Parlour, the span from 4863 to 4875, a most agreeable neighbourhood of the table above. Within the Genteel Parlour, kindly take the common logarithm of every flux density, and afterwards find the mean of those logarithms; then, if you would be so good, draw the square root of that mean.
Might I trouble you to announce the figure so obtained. 1.35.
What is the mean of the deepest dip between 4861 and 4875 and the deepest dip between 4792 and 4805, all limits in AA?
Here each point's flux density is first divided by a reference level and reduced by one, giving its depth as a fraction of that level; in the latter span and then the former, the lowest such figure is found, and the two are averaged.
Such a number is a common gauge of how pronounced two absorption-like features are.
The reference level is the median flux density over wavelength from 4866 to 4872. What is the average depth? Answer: -0.115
